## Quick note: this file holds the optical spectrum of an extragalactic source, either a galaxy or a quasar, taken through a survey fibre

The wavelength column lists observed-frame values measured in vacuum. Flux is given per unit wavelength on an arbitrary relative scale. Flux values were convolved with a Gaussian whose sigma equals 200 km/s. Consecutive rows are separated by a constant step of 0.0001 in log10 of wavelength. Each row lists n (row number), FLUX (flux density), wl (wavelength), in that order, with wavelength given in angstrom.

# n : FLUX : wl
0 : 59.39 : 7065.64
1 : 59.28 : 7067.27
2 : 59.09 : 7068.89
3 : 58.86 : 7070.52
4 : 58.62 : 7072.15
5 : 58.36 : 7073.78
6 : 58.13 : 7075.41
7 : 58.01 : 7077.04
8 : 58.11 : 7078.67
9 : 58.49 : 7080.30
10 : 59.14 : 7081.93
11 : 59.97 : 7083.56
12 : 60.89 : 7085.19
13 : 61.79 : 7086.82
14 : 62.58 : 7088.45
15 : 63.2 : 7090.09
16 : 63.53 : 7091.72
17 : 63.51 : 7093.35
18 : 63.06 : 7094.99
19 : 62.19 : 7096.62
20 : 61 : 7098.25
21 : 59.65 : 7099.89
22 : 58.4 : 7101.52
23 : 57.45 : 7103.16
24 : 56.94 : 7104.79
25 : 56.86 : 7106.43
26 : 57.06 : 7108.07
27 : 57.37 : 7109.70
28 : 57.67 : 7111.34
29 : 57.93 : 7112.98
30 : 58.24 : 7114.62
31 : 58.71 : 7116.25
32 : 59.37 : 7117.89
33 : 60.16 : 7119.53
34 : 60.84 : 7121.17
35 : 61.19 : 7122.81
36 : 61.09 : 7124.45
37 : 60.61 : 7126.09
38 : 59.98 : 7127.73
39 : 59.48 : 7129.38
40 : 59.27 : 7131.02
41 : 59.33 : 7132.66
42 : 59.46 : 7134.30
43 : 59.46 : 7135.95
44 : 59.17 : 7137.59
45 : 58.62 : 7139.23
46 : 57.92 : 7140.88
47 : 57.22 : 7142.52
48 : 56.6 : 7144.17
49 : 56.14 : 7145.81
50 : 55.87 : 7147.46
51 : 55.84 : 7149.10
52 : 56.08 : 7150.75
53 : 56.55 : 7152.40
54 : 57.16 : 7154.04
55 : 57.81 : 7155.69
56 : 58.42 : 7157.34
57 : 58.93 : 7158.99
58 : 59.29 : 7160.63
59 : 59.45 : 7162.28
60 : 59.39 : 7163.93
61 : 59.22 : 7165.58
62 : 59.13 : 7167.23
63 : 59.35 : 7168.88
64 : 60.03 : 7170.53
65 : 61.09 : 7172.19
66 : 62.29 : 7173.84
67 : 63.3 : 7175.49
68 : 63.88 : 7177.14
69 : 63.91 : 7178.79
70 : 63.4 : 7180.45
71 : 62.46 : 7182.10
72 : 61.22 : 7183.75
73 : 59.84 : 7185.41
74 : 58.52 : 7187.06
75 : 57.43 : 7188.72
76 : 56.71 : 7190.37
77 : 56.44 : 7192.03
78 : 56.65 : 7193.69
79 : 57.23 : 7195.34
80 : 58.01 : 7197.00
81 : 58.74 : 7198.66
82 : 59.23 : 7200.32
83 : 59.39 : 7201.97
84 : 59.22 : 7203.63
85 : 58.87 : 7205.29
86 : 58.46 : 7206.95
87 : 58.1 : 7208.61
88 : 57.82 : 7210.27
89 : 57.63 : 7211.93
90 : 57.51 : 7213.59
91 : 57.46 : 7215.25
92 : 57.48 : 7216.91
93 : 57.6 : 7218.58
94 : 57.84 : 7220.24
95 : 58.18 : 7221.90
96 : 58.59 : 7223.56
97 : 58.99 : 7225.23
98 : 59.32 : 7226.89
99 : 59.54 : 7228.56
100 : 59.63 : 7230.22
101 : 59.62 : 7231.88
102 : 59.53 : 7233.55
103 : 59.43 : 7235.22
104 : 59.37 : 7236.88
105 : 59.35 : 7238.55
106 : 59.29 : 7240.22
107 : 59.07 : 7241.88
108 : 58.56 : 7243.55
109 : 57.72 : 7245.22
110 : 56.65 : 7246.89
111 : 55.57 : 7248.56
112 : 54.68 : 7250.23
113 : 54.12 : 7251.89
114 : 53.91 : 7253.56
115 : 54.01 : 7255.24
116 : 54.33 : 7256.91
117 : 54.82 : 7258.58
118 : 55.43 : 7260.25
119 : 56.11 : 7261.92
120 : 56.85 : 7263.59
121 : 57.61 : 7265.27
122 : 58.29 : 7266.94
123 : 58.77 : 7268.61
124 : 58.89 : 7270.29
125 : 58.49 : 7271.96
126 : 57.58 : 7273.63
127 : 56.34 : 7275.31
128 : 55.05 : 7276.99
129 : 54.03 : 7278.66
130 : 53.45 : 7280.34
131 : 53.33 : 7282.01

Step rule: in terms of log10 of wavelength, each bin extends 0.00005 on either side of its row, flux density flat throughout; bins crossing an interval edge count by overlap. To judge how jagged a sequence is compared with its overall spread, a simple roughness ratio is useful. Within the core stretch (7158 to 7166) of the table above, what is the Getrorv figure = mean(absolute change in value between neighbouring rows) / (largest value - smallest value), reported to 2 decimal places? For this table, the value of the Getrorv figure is 0.36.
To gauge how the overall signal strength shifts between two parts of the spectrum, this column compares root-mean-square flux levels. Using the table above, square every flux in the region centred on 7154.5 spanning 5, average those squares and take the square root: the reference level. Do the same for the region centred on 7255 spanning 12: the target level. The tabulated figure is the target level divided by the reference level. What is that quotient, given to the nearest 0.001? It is 0.953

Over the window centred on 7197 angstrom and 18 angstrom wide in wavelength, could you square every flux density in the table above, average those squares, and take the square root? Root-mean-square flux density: 58.0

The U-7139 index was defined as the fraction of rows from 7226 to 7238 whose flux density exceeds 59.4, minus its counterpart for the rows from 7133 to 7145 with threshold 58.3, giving 0.1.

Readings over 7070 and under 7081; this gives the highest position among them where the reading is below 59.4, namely 7080.30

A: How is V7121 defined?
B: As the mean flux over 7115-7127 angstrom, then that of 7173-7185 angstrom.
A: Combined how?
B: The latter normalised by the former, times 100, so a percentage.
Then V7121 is 104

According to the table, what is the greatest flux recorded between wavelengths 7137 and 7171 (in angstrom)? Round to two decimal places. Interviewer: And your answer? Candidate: 60.03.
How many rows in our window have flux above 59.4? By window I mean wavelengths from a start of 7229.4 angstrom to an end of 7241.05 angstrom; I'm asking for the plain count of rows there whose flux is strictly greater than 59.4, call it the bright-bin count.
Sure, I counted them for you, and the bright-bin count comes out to 4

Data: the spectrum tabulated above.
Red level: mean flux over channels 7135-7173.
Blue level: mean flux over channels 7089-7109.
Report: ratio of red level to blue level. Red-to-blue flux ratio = 0.966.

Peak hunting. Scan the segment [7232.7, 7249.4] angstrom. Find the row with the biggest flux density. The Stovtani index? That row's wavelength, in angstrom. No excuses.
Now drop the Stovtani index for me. 7233.55 angstrom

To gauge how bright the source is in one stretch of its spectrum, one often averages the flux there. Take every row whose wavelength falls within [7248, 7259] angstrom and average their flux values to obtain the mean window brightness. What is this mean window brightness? 54.5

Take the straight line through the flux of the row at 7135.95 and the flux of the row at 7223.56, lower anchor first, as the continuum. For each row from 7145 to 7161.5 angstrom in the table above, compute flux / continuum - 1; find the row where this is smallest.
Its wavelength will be 7149.10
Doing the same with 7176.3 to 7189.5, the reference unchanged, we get 7188.72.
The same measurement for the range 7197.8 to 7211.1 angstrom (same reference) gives 7210.27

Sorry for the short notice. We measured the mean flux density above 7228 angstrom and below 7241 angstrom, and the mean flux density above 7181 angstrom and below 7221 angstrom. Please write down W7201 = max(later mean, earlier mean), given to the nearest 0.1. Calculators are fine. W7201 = 59.5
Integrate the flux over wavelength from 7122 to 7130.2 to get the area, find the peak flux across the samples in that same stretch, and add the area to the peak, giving 557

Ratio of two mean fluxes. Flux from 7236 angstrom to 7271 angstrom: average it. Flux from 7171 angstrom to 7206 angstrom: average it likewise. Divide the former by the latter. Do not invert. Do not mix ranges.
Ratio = 0.95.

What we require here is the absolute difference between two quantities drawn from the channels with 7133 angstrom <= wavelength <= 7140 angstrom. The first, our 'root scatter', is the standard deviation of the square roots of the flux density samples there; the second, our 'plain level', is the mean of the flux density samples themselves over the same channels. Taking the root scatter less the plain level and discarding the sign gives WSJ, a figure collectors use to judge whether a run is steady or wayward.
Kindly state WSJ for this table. 59.2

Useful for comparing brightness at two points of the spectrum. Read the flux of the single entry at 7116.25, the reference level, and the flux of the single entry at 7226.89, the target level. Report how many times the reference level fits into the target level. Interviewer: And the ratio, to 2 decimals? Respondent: 1.01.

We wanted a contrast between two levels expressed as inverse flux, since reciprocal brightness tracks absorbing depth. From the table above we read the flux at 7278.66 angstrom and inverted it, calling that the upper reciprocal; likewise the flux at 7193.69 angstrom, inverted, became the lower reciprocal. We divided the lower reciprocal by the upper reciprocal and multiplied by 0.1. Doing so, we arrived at 0.0954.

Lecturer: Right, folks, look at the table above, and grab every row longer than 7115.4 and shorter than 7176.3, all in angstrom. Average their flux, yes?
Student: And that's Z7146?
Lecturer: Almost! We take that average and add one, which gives 60.0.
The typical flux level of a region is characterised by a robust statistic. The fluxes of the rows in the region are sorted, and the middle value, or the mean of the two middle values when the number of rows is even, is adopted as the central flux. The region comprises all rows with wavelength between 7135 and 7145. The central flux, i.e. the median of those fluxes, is 58.3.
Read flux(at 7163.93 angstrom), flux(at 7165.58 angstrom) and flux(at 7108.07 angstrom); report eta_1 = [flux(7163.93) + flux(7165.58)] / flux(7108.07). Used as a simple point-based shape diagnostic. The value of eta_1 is 2.08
